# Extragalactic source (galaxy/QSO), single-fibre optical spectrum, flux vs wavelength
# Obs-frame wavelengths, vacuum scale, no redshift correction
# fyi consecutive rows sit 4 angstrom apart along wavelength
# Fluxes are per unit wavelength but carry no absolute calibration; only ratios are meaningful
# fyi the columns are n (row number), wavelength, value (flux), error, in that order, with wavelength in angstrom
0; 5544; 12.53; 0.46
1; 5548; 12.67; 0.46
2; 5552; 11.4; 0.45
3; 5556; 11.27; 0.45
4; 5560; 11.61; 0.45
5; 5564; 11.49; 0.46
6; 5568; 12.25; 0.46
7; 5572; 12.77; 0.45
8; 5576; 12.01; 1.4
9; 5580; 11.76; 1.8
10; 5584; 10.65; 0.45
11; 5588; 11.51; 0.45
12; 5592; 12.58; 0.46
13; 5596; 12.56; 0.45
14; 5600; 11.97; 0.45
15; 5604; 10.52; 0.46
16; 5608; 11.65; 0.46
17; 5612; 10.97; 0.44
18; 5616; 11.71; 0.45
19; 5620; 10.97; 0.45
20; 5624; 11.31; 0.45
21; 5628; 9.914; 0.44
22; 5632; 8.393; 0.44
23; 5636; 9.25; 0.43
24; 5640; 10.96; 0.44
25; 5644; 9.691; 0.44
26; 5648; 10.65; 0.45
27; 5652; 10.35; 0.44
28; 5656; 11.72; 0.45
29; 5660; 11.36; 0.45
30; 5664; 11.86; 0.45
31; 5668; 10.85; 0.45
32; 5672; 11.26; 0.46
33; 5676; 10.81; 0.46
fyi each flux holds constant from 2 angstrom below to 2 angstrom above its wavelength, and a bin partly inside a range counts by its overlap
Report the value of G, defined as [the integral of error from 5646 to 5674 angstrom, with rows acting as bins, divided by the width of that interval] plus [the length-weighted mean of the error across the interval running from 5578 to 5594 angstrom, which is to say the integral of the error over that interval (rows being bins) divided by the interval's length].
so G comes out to 1.24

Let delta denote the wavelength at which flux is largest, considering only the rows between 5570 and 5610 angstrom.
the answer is 5572 angstrom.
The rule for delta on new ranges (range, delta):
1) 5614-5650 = 5616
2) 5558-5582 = 5572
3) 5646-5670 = 5664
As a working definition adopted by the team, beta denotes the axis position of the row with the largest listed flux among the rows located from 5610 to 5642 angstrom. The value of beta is 5616 angstrom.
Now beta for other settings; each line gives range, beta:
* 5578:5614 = 5592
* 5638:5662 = 5656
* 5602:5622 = 5616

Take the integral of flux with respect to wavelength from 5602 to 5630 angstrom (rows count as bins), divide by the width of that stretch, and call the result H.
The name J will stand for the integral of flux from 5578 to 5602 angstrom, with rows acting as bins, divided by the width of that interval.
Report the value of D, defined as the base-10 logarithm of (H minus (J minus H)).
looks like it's 1.01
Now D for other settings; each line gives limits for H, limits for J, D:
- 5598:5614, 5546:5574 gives 1.03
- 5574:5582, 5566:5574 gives 1.05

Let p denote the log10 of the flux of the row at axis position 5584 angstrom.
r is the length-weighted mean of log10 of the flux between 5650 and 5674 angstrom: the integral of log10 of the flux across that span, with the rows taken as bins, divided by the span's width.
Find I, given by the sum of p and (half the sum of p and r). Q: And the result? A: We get 2.066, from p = 1.03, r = 1.050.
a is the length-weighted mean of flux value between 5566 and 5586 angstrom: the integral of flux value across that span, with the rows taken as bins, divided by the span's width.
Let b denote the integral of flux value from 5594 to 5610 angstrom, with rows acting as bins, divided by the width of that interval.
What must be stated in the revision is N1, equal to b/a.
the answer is 0.98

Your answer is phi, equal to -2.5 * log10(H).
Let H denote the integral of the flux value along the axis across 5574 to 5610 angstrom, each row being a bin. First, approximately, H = 421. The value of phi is -6.56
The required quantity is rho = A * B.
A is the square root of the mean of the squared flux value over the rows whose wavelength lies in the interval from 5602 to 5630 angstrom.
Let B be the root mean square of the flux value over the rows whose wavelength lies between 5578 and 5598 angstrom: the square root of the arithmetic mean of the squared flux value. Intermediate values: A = 11.0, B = 11.8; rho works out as 130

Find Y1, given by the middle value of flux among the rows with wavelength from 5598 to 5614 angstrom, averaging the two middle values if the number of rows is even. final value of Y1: 11.3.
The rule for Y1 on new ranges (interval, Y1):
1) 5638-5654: 10.5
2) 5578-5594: 11.6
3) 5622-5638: 9.6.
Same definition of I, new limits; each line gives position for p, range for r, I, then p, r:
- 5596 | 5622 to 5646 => 2.146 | 1.10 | 0.994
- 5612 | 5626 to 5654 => 2.057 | 1.04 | 0.994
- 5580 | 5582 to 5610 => 2.138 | 1.07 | 1.065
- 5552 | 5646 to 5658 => 2.104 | 1.06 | 1.037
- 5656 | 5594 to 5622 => 2.133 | 1.07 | 1.059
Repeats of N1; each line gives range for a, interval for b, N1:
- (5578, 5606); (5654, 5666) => 1.00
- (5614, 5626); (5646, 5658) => 0.96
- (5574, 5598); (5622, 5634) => 0.83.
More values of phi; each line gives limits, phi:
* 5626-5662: -6.42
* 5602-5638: -6.45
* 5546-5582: -6.58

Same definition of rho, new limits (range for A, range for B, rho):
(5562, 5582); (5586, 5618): 141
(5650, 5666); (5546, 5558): 134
